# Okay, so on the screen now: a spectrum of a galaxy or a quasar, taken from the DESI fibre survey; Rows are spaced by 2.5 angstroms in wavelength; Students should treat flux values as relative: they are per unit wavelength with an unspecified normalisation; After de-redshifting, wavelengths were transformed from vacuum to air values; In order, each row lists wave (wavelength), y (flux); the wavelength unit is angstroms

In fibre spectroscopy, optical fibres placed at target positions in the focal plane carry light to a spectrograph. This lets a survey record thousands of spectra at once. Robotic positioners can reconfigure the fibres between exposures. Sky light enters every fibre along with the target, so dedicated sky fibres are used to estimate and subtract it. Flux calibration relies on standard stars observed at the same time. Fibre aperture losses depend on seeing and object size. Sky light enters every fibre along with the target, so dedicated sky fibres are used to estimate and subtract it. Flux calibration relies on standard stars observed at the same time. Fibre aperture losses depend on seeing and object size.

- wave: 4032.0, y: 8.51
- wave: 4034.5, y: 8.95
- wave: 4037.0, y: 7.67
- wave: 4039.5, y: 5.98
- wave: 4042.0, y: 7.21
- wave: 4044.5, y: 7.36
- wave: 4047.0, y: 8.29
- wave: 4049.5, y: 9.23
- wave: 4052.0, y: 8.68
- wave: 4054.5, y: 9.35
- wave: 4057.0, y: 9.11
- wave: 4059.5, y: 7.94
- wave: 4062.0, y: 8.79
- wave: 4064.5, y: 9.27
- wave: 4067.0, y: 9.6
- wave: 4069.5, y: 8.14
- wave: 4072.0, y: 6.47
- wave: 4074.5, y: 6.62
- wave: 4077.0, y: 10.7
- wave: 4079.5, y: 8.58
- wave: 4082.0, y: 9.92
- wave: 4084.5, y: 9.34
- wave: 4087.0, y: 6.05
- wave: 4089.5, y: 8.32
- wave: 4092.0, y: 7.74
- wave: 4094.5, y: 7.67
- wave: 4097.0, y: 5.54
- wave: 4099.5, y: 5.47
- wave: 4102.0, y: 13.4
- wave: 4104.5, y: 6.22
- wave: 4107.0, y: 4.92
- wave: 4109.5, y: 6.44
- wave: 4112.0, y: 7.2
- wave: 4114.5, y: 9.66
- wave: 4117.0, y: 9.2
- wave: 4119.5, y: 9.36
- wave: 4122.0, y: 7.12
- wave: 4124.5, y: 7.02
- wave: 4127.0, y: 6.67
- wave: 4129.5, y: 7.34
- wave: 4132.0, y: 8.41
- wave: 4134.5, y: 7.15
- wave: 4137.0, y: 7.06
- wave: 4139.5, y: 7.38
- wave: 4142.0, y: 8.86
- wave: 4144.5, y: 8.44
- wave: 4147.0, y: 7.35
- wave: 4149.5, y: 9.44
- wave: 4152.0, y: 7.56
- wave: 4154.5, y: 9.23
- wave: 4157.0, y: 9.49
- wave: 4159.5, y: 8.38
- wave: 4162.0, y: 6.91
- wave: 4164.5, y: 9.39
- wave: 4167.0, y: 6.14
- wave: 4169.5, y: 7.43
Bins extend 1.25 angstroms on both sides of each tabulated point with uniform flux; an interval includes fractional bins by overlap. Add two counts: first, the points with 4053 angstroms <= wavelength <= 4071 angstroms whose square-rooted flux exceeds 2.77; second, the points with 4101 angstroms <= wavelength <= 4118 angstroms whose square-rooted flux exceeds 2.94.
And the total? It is 10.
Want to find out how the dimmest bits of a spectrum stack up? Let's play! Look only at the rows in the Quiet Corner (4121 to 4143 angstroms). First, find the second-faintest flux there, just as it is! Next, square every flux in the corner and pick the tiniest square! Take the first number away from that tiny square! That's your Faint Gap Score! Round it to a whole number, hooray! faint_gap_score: 37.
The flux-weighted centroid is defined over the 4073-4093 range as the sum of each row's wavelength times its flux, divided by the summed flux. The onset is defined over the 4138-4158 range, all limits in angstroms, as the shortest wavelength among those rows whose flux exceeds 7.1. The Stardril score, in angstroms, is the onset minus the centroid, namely 56.5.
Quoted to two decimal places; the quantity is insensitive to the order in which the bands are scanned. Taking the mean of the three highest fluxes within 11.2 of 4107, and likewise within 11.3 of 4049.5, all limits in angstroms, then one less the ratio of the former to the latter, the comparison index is -0.17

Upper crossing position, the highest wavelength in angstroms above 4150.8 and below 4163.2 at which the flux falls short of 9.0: 4162.0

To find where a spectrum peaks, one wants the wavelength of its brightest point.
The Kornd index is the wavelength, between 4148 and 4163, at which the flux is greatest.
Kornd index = 4157.0 angstroms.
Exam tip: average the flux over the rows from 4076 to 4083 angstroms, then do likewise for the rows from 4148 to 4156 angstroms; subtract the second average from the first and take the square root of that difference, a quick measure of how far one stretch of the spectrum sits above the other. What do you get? 1.0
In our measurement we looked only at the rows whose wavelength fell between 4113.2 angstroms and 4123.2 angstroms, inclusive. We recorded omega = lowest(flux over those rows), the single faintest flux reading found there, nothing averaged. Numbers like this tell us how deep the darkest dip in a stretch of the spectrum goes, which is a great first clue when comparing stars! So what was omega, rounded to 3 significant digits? 7.12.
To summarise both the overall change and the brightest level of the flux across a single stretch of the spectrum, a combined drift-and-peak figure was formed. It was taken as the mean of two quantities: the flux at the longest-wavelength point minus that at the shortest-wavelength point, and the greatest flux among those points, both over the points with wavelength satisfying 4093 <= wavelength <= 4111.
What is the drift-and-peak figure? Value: 6.1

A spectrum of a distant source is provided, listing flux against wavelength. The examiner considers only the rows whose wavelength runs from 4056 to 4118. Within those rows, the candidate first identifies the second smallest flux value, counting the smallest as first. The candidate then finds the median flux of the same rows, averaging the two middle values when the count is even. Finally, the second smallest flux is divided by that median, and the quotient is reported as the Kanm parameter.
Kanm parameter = 0.67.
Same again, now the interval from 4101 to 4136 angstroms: 0.87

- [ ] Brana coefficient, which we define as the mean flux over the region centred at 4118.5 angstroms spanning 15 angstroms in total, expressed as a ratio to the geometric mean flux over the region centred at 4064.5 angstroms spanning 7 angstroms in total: 0.90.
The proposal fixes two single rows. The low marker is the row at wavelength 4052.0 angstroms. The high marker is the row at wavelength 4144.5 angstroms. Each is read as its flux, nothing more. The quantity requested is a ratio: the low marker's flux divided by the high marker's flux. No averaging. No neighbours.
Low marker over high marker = 1.03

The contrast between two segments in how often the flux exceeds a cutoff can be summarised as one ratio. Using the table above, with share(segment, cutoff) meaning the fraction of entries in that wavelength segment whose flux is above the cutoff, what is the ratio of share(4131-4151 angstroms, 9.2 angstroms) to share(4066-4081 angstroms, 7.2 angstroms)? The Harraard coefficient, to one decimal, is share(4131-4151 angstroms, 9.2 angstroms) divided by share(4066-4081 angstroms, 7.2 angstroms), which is 0.2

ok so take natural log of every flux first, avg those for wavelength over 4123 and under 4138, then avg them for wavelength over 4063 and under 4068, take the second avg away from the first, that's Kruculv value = -0.26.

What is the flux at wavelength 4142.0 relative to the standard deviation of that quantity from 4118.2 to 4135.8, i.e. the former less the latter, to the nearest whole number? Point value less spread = 8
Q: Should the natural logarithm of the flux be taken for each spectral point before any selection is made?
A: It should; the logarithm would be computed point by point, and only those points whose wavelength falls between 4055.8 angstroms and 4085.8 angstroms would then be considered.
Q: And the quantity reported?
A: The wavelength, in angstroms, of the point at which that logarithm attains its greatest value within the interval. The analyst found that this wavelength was 4077.0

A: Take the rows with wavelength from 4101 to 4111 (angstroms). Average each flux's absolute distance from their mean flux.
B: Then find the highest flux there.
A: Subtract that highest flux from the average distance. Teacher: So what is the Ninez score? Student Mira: -10.6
